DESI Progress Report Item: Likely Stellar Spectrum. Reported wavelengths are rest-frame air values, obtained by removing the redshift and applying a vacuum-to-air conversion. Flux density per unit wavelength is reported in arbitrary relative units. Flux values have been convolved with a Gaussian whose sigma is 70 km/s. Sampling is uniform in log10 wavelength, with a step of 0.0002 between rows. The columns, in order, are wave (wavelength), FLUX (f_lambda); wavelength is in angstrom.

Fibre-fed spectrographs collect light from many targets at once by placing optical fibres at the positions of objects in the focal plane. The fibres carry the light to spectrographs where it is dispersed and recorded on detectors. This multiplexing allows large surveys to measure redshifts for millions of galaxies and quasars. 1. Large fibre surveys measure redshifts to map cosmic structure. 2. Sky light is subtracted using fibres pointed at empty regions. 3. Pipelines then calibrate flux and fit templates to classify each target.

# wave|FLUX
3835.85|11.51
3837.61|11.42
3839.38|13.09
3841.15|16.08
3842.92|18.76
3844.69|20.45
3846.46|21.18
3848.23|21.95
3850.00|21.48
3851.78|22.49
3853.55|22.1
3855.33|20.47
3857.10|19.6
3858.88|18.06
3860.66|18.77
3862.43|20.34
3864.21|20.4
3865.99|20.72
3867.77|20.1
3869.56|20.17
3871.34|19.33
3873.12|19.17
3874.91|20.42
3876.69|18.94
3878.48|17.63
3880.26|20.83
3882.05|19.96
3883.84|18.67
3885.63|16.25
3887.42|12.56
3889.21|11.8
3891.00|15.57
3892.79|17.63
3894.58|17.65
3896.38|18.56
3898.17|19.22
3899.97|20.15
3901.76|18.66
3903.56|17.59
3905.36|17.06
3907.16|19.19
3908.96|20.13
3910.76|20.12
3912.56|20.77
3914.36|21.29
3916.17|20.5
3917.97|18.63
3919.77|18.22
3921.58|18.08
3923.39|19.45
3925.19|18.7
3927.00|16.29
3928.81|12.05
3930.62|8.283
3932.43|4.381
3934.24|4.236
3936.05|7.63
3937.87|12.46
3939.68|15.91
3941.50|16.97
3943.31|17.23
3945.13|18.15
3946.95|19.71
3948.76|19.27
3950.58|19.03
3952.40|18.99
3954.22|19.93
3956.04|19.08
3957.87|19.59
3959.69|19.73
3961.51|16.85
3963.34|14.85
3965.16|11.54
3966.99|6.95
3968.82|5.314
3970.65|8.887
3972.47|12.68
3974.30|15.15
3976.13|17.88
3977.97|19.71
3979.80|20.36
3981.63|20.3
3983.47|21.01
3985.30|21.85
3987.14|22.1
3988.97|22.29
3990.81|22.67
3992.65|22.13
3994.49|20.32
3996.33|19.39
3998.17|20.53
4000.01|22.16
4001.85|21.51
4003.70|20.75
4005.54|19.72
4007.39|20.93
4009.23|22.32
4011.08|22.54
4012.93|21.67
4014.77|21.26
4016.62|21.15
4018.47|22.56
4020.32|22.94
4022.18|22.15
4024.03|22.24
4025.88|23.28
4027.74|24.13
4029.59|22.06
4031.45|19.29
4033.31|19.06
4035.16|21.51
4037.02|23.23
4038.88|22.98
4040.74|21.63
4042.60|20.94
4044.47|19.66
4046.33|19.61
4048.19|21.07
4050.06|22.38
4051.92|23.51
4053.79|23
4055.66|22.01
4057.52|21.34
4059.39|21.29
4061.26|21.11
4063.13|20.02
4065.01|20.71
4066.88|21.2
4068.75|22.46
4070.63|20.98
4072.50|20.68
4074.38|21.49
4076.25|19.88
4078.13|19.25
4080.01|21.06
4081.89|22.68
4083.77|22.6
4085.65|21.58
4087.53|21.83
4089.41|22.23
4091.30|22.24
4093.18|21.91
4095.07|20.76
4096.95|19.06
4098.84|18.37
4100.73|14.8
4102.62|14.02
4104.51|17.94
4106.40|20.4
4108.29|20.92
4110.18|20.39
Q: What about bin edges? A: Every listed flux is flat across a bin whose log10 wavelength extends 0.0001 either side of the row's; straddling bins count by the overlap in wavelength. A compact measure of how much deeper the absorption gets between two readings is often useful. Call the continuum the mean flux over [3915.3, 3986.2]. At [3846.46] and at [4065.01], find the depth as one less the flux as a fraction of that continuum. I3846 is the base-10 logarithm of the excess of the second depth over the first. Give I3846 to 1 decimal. -1.5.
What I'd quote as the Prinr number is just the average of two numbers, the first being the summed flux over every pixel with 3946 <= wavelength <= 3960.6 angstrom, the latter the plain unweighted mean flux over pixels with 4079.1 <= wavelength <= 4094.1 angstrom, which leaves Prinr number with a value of 89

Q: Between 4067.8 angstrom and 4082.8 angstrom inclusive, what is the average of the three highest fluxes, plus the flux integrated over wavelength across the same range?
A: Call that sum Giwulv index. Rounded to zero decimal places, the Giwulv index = 338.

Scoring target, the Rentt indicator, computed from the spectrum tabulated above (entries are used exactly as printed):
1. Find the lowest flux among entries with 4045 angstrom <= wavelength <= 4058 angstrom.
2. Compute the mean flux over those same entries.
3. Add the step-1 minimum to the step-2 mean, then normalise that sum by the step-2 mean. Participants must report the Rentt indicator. 1.90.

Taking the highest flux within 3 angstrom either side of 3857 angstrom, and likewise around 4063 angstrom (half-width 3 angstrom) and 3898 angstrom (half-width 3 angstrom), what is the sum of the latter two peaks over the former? 2.02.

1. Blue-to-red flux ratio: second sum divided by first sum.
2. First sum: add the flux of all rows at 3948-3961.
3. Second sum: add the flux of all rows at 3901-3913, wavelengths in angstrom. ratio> 0.98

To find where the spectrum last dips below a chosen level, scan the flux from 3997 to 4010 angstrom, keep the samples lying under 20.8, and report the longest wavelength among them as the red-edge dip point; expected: 4005.54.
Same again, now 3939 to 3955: 3954.22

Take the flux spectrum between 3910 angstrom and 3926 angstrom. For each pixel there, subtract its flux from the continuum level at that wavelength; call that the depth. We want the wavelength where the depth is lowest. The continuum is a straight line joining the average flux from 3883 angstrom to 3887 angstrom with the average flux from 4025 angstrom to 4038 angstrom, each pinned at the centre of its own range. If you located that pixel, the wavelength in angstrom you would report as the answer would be 3914.36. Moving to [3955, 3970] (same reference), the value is 3959.69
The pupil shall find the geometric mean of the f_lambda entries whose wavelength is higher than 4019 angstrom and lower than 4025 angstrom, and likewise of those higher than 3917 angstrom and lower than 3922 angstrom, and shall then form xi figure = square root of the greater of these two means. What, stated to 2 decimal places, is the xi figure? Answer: 4.74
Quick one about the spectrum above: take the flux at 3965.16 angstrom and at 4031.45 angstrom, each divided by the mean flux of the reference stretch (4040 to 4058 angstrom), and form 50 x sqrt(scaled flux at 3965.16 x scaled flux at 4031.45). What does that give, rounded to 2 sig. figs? 35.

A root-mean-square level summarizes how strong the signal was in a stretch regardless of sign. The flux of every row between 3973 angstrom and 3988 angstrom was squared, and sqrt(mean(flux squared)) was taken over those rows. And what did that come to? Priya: 19.9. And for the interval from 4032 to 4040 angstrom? 21.8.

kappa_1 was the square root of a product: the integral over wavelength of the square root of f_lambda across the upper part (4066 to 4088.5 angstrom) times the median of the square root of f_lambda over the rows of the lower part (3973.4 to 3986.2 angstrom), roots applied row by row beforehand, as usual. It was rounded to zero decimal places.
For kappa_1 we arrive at 22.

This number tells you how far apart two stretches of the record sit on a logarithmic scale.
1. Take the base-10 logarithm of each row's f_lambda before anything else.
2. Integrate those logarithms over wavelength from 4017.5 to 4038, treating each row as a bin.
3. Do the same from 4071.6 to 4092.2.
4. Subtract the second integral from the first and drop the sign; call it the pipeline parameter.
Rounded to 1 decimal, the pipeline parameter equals 0.1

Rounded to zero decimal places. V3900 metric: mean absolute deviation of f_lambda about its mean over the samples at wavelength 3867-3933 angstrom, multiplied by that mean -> 43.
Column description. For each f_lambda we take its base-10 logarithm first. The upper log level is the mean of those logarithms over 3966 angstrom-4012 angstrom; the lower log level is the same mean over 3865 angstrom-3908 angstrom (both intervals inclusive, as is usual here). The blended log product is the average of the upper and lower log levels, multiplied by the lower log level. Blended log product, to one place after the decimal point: 1.6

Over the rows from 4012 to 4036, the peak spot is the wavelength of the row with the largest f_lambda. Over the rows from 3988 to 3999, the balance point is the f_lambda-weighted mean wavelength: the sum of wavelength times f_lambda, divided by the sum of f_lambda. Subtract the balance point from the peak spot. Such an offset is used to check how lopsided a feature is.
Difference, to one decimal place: 34.3 angstrom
